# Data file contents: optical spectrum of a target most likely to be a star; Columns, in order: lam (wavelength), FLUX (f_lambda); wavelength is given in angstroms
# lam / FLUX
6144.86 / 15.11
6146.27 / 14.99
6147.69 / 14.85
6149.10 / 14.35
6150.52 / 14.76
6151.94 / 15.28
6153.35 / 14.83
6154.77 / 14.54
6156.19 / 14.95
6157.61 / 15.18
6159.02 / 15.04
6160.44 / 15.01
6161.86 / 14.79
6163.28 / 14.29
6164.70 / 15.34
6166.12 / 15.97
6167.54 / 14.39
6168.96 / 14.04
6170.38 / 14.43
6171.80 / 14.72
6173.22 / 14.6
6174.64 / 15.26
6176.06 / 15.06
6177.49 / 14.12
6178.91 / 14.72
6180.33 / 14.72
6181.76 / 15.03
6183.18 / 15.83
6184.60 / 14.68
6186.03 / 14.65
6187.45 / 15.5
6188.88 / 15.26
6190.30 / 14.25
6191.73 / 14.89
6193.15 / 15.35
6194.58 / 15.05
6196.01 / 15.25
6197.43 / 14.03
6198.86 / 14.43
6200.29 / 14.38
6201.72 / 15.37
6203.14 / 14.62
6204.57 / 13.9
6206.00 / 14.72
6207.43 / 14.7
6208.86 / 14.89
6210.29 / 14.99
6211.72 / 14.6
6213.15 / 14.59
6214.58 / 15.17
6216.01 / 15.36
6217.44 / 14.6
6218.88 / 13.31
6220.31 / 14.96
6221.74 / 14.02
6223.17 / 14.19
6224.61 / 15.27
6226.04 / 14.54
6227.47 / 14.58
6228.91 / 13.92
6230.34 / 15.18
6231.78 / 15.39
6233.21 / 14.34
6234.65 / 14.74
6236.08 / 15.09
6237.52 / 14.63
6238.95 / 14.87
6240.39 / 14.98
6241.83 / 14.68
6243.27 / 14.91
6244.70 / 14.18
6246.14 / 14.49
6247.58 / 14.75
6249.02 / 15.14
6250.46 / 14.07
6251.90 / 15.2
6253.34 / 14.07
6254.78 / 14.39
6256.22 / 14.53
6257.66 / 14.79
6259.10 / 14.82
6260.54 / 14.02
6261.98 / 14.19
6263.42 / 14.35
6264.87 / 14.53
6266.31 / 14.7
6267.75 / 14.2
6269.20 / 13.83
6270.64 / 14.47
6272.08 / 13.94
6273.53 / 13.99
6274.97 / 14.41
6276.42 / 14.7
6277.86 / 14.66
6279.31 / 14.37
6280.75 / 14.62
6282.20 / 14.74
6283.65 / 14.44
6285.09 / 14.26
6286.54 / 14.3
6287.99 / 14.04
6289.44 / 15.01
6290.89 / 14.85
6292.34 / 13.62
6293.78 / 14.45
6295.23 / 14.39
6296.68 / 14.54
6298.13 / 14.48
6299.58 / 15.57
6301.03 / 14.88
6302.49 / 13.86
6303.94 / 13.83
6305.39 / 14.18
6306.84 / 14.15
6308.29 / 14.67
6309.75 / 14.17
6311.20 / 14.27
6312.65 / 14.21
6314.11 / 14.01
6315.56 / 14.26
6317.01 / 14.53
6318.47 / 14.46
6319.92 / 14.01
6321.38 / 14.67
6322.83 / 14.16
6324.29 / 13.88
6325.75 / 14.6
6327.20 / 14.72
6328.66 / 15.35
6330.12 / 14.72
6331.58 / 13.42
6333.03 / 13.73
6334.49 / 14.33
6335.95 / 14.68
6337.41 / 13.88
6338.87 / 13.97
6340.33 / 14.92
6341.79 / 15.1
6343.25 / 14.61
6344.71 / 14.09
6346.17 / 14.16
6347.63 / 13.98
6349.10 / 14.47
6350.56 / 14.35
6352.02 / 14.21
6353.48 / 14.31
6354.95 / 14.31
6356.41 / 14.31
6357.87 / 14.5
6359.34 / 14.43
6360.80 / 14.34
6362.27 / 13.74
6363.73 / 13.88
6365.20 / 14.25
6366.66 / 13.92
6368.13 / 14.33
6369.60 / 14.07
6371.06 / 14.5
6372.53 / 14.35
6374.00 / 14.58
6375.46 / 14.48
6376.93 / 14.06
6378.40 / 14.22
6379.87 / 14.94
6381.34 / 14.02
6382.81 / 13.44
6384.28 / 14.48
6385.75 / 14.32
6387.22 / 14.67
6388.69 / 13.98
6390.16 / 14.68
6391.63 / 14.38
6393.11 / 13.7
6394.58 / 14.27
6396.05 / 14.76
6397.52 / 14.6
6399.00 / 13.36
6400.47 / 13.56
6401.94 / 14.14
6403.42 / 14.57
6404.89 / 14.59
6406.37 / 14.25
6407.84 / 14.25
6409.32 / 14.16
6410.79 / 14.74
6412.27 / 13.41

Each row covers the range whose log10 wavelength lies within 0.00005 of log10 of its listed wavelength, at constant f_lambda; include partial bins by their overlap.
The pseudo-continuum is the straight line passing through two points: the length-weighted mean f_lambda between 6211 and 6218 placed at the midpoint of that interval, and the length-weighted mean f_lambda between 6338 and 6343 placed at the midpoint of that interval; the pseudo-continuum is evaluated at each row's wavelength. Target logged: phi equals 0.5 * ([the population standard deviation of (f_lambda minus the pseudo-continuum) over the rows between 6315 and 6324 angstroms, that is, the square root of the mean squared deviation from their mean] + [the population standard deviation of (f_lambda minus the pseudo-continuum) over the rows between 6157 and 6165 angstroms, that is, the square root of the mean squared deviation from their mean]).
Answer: 0.28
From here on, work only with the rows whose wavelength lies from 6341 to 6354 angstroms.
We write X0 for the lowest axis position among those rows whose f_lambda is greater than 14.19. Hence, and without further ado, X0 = 6341.79 angstroms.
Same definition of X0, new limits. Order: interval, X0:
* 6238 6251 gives 6238.95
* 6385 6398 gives 6385.75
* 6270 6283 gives 6270.64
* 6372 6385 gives 6372.53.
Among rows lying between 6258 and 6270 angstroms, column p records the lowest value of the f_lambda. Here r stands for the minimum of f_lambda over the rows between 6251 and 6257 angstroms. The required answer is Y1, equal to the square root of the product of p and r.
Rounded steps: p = 13.83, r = 14.07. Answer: 13.9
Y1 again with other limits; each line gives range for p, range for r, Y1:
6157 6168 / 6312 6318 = 14.1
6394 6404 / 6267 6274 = 13.6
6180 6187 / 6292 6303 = 14.1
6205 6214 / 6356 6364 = 14.2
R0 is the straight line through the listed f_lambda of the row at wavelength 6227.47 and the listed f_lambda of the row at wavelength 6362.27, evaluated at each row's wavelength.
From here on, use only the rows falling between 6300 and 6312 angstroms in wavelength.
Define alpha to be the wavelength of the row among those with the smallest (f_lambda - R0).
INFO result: 6303.94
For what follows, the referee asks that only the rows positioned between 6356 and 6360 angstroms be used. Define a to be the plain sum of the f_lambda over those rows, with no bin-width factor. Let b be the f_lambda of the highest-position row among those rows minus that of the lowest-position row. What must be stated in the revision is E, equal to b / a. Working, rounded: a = 43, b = 0.12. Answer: 0.003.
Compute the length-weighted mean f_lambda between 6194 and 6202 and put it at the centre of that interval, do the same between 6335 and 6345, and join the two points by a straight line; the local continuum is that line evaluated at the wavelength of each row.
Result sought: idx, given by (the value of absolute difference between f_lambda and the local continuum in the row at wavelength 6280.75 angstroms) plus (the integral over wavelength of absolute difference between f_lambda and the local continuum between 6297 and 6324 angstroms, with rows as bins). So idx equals 9.7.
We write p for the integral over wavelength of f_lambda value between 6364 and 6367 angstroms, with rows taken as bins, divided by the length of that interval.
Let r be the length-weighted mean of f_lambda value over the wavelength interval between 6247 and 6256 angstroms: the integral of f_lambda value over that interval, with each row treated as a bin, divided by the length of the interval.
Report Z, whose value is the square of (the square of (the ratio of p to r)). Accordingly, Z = 0.87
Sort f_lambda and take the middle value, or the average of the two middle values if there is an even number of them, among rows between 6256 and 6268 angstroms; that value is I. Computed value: 14.5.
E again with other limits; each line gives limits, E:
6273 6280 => 0.005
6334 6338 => -0.010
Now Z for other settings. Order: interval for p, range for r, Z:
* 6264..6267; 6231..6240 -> 0.93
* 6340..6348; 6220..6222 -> 0.99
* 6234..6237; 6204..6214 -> 1.07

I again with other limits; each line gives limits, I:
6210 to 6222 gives 14.6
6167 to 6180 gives 14.6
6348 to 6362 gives 14.3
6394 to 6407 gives 14.3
